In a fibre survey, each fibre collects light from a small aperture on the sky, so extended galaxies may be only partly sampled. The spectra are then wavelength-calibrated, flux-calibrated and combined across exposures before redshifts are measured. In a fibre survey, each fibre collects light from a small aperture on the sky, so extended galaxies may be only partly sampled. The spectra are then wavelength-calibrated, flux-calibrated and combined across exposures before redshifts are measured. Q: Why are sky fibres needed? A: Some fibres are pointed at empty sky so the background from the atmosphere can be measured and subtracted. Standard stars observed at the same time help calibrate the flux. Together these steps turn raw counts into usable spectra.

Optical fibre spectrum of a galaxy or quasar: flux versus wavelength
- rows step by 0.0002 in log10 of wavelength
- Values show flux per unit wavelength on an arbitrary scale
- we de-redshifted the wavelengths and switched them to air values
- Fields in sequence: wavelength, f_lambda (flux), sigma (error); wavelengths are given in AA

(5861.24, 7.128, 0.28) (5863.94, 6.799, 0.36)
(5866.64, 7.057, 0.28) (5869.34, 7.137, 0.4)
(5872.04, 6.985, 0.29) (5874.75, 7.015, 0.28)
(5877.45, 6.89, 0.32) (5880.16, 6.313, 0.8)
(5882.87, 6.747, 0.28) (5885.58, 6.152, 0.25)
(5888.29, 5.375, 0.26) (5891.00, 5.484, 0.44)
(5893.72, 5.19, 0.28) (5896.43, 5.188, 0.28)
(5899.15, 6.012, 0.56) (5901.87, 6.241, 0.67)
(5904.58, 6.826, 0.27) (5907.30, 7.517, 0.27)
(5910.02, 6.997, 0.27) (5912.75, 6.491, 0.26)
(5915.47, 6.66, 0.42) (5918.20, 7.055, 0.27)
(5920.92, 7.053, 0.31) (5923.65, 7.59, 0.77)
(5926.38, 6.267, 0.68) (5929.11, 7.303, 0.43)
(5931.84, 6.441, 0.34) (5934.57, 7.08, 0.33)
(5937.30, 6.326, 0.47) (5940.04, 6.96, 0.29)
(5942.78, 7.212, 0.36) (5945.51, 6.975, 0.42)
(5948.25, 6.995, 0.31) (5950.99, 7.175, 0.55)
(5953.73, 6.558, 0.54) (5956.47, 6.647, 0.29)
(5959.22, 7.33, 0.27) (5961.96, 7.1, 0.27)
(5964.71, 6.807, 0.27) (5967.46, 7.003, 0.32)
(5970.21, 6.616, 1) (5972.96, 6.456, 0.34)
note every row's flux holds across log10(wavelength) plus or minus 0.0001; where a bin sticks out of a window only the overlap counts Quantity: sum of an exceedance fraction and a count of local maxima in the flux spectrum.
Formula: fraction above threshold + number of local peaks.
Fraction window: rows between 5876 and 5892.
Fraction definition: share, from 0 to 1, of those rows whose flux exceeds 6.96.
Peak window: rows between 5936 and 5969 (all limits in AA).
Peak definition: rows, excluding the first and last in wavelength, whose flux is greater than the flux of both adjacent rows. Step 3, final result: 3.0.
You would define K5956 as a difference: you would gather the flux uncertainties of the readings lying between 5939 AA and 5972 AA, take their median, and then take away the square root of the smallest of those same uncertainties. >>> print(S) -0.20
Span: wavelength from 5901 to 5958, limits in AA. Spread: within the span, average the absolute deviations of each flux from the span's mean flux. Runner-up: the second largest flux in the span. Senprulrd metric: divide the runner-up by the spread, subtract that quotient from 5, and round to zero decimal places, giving -18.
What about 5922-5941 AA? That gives -12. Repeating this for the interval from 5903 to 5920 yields -22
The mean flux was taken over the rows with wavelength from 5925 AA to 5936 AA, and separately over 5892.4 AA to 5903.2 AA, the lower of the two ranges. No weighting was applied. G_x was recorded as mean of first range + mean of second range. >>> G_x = 12.4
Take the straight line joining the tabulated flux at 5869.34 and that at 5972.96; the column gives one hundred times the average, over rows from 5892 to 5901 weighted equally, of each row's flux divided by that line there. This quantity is 79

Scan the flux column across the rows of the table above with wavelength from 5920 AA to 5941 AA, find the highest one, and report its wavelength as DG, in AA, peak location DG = 5923.65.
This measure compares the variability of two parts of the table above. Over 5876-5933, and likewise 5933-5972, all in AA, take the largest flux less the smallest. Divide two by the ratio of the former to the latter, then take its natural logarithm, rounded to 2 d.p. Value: -0.18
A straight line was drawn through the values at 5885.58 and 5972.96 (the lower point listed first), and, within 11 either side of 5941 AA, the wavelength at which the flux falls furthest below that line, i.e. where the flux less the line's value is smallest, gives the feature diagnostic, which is 5937.30 AA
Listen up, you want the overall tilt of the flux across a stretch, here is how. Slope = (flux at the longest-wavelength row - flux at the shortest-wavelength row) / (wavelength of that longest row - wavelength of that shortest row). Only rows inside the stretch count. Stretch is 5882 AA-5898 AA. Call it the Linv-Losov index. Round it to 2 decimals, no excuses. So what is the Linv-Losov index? -0.11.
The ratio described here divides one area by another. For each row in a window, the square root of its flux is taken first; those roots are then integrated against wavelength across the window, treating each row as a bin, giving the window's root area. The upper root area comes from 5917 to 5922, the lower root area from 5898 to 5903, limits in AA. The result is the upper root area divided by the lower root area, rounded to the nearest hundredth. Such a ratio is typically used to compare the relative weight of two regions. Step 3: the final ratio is 1.08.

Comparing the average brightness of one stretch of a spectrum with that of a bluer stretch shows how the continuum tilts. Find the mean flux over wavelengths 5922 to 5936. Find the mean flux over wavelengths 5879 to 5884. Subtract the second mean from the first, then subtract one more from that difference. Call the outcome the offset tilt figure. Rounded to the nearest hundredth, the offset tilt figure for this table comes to -0.59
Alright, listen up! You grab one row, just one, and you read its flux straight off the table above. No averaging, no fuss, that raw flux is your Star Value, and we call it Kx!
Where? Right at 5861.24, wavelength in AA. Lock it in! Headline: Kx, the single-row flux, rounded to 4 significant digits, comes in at 7.128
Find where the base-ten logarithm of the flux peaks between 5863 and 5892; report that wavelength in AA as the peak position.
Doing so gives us 5869.34 AA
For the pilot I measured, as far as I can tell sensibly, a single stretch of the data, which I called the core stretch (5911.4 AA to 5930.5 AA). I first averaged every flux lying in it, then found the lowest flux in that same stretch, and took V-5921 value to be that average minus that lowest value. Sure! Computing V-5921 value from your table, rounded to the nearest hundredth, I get 0.65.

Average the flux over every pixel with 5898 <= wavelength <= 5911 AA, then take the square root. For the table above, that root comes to 2.59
